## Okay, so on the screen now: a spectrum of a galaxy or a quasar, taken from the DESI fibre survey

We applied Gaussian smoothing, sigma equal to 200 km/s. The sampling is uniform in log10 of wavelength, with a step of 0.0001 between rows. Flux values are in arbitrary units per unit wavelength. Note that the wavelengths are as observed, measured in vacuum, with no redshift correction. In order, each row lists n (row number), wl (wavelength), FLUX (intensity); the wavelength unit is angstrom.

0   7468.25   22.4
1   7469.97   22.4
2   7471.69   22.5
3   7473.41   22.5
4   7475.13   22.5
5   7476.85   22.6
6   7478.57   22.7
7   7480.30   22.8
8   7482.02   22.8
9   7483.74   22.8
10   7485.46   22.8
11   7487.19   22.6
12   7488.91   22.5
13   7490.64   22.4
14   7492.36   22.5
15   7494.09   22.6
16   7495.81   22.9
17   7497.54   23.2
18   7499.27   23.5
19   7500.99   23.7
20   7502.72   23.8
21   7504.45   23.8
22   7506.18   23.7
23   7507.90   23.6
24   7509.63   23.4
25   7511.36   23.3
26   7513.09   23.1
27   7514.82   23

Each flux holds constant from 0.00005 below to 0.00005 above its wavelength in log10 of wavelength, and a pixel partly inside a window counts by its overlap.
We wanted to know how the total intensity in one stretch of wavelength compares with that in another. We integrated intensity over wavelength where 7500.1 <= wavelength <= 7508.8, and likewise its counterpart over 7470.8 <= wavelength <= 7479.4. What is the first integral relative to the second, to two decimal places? 1.06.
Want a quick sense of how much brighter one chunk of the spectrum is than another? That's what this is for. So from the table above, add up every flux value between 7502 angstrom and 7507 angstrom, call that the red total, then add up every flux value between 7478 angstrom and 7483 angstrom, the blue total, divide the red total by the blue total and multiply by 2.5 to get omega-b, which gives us 2.61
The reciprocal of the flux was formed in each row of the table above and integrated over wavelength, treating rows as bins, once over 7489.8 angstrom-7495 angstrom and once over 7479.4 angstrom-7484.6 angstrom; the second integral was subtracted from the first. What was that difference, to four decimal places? 0.0033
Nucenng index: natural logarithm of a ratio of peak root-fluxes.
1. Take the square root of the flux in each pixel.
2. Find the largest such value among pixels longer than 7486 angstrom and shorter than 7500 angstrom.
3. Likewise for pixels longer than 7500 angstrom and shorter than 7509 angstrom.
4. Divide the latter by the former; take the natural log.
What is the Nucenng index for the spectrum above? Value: 0.006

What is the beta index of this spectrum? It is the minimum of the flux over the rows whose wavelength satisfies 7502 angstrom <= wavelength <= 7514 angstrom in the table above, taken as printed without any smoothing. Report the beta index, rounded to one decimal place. 23.1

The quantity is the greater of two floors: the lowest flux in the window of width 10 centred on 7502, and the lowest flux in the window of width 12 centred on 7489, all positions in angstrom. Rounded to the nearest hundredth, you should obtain 23.20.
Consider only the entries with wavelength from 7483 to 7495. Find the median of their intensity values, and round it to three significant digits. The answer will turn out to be 22.6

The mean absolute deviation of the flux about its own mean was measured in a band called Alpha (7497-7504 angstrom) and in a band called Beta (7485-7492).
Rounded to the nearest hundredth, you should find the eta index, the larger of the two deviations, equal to 0.20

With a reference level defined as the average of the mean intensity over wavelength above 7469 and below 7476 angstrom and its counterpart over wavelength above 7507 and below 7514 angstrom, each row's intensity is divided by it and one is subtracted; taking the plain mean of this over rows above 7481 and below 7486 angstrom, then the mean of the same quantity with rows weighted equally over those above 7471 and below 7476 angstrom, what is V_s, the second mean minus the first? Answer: -0.013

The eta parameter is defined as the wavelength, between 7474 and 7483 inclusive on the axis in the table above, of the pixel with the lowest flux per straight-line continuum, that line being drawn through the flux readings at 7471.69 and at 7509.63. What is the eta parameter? 7475.13 angstrom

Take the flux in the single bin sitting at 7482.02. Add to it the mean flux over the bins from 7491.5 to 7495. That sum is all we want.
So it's 45.4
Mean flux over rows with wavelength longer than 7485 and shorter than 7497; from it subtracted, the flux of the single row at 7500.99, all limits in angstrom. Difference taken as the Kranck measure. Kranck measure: -1.086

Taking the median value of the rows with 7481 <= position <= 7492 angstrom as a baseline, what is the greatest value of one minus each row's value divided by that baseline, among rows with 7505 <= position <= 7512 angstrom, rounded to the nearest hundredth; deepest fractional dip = -0.03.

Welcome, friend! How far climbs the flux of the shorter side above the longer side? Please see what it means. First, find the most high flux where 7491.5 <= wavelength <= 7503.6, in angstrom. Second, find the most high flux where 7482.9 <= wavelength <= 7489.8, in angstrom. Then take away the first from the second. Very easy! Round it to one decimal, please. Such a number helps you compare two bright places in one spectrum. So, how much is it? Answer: -1.0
